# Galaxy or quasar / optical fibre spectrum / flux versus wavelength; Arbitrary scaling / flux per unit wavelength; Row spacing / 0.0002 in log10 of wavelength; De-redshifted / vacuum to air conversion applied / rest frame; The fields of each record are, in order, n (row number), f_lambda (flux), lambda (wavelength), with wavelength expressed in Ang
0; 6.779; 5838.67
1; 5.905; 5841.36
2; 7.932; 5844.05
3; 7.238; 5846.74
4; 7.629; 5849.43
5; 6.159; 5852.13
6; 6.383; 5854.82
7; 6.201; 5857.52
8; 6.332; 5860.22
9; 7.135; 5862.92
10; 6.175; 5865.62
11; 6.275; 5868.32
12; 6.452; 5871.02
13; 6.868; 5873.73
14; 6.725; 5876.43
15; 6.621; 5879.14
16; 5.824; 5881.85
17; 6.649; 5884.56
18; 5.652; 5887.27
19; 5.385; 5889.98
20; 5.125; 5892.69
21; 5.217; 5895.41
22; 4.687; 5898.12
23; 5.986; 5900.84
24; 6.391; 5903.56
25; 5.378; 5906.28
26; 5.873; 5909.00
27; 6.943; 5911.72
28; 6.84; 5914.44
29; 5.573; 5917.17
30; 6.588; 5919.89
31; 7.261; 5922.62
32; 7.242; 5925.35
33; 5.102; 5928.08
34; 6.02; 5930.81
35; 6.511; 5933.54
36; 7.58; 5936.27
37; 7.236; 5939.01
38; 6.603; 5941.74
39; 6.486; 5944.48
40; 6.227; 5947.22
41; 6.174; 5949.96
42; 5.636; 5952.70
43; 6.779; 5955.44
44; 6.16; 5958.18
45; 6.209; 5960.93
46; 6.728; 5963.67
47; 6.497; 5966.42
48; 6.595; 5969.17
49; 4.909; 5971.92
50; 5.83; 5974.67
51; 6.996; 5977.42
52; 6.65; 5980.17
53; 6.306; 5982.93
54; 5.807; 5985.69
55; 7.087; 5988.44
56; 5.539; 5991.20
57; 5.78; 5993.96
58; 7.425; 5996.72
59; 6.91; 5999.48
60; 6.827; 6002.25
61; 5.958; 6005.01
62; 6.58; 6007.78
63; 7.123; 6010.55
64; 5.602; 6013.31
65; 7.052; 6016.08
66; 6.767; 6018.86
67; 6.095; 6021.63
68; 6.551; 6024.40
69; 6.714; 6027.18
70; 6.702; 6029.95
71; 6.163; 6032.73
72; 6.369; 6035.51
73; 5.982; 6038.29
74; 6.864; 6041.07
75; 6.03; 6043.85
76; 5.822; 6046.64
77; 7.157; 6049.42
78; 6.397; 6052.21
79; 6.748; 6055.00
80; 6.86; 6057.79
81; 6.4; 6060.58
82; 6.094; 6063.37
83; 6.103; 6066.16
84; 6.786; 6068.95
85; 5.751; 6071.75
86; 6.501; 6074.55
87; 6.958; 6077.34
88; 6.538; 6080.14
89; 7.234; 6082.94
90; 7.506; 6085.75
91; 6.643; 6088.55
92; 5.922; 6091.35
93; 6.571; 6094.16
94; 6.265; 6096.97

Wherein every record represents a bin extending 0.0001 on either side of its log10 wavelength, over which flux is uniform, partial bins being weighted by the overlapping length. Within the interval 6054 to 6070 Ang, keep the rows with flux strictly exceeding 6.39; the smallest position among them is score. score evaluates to 6055.00 Ang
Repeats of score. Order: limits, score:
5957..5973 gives 5963.67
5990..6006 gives 5996.72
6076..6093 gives 6077.34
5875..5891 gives 5876.43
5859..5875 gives 5862.92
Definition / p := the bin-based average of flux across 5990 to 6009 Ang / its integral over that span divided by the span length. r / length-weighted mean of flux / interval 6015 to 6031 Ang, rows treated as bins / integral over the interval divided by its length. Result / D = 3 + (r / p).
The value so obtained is 4.03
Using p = 6.44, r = 6.6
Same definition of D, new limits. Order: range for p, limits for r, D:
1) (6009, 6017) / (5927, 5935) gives 3.90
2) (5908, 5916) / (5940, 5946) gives 4.00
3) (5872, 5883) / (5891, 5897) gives 3.79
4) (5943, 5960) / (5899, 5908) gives 3.94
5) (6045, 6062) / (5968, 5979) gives 3.93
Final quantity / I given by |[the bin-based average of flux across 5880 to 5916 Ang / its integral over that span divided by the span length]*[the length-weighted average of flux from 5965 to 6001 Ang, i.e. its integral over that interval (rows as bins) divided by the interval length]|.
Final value 37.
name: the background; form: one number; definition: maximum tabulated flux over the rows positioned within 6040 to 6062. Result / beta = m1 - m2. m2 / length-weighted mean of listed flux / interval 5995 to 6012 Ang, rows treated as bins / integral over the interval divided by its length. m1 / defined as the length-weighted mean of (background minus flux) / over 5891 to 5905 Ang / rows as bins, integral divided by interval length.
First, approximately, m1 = 1.68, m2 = 6.8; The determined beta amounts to -5.10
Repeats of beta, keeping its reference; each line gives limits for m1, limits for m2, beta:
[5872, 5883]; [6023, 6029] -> -6.00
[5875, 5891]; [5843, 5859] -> -5.90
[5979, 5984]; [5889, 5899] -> -4.44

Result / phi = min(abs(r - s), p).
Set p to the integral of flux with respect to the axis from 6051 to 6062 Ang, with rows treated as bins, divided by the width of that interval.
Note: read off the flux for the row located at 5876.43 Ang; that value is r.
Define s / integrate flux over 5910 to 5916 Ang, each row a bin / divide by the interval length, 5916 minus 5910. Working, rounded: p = 6.60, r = 6.725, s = 6.8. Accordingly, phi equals 0.1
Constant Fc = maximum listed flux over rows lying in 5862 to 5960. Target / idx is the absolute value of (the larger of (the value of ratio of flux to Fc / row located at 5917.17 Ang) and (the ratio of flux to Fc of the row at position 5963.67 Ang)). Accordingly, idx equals 0.888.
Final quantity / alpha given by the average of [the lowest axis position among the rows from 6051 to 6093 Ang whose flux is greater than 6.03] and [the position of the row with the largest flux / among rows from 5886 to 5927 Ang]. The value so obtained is 5987.4 Ang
